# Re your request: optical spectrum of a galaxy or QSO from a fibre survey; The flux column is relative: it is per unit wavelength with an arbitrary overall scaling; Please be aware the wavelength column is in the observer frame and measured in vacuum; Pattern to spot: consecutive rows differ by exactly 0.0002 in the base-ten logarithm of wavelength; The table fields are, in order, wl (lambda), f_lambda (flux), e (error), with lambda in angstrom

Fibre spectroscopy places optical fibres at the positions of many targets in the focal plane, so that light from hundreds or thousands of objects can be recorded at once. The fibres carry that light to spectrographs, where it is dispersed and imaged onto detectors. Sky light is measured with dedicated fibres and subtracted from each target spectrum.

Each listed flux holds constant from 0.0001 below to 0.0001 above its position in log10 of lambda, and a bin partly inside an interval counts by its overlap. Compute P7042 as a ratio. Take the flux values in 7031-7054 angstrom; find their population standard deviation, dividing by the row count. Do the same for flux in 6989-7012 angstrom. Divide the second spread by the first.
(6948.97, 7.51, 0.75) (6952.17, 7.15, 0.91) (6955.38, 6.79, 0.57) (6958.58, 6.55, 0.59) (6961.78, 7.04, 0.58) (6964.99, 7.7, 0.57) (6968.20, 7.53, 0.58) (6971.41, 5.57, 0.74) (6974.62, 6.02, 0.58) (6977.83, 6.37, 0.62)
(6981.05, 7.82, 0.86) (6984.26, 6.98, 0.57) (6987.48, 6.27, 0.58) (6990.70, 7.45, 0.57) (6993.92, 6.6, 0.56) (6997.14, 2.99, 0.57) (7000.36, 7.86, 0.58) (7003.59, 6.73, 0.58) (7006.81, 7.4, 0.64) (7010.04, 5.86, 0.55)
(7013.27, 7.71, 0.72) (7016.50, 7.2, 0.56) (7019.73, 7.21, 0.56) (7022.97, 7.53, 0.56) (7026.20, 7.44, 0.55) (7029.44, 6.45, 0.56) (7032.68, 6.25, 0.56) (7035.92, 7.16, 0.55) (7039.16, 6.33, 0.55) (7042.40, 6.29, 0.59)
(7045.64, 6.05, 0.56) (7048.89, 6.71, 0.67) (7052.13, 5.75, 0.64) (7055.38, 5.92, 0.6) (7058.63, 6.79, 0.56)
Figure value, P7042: 3.6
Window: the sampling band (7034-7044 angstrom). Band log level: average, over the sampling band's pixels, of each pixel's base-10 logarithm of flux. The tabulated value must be 0.818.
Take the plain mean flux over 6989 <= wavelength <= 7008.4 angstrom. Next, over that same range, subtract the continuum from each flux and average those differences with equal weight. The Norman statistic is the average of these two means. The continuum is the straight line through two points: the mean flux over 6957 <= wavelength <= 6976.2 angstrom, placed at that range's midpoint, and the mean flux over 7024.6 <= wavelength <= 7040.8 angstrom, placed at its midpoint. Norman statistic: 3.1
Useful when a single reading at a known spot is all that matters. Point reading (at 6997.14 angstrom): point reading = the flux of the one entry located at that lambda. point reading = 2.99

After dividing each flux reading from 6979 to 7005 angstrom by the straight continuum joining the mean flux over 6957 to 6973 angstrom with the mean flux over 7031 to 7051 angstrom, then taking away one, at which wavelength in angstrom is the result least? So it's 6997.14 angstrom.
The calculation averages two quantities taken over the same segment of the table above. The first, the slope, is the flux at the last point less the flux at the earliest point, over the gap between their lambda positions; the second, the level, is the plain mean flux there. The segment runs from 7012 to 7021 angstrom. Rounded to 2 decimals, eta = 3.65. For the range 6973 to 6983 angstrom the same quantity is 3.51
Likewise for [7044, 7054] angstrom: 3.06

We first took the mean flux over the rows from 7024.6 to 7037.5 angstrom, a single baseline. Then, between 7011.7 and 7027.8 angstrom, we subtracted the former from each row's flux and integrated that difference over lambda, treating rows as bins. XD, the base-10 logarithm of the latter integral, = 0.98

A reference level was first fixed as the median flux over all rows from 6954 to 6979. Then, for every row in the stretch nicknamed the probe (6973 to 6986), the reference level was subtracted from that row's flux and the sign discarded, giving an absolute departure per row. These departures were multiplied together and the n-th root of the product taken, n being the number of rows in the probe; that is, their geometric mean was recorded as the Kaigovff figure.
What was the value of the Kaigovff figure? 0.51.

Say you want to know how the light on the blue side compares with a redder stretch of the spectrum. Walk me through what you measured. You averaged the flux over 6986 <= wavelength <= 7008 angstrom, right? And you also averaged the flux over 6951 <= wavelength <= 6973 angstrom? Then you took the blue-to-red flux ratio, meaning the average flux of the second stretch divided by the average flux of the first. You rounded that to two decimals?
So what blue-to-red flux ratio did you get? 1.07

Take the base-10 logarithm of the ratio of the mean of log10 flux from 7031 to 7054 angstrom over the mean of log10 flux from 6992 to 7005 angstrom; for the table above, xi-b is 0.03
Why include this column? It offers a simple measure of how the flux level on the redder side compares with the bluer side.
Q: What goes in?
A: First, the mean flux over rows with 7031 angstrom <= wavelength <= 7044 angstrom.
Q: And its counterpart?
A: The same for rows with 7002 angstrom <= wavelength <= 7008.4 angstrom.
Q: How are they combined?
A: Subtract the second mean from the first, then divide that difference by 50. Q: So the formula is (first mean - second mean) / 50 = -0.011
